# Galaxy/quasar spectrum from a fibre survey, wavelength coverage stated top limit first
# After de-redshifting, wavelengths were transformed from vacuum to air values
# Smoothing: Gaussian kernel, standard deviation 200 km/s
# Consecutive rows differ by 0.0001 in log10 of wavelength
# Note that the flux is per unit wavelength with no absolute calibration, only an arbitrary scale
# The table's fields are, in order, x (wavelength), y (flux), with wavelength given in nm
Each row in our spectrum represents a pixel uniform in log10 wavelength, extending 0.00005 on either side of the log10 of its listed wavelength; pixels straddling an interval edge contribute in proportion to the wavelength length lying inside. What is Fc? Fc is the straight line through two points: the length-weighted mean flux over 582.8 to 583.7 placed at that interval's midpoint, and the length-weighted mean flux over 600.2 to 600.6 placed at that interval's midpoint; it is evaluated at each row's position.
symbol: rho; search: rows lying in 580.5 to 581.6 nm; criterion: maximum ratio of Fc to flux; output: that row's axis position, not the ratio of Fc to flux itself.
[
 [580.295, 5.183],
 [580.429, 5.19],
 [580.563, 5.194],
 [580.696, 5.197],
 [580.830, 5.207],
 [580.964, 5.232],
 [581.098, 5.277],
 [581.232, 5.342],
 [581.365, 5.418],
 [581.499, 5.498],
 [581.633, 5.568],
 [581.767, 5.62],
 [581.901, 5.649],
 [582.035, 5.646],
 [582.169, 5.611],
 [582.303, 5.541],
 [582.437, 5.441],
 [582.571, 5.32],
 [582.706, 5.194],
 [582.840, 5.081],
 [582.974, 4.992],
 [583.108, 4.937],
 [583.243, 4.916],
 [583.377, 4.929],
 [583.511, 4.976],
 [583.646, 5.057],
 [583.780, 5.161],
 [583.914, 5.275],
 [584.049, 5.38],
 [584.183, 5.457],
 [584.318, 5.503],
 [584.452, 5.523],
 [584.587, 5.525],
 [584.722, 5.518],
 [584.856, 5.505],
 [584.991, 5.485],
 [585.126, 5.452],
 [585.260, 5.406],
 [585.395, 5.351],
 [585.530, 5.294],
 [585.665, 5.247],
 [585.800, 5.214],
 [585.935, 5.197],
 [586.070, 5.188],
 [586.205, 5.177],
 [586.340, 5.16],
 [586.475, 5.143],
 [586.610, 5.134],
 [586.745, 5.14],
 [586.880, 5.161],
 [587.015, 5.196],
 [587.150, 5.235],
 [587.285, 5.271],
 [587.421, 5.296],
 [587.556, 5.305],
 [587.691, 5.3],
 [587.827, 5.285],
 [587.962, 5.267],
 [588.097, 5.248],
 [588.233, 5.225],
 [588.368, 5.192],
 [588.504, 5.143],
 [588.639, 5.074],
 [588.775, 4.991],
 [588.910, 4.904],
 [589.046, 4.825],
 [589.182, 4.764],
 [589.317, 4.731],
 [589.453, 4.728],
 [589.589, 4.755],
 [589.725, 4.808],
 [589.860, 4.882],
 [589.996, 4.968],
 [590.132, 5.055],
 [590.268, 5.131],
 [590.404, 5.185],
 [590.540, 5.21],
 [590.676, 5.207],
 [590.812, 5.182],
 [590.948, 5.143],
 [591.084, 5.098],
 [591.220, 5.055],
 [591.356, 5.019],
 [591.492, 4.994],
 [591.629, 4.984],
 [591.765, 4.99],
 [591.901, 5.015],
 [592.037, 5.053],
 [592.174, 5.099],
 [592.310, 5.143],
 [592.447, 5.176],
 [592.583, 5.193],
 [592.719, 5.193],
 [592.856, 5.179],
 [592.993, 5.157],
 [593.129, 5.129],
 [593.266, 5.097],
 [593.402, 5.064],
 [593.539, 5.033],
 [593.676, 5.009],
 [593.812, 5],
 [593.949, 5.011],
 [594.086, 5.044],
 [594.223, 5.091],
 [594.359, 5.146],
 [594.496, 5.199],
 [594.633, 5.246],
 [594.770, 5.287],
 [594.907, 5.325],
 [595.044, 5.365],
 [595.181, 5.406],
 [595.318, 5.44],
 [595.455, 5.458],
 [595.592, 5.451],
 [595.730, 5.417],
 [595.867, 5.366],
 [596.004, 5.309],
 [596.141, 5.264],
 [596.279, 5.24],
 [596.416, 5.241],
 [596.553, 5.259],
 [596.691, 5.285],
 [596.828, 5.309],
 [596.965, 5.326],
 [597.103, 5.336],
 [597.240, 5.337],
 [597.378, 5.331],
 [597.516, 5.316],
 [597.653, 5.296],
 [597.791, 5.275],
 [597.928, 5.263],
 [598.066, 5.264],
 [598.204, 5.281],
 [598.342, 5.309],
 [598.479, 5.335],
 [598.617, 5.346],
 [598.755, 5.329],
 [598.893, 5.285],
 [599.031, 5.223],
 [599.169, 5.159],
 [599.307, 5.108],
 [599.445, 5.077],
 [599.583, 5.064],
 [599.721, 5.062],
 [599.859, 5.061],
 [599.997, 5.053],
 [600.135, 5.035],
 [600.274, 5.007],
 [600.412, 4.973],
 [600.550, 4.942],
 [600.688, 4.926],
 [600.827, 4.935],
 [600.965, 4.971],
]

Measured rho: 580.563 nm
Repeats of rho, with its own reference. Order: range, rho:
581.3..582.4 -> 581.365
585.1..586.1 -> 586.070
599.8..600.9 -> 600.688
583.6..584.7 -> 583.646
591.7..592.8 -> 591.765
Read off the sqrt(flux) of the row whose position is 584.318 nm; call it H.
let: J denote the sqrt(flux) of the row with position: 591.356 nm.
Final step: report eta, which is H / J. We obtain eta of 1.05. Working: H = 2.35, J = 2.240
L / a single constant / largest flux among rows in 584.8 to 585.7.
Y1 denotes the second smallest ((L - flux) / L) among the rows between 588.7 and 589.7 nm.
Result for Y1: 0.109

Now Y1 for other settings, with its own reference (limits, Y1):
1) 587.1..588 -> 0.037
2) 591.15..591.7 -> 0.088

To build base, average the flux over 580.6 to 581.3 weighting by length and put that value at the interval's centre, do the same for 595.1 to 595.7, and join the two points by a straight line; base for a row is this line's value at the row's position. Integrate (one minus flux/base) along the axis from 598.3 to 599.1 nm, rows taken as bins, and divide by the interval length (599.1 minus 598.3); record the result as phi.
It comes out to 0.031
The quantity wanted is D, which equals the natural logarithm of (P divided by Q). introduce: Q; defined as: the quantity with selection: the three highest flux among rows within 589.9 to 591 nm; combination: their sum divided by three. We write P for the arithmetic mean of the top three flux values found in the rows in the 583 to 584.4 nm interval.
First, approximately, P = 5.45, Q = 5.20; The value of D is 0.046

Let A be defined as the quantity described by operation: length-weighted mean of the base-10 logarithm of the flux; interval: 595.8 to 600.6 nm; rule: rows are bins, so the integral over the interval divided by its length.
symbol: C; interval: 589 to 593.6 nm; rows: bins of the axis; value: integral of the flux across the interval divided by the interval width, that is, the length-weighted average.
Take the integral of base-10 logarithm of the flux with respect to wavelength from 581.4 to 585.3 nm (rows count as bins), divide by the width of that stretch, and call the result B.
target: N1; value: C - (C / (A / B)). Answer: -0.07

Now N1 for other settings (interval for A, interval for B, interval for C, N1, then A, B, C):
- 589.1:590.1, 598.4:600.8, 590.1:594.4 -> -0.20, 0.683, 0.709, 5.10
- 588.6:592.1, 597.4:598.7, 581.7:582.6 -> -0.21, 0.698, 0.724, 5.56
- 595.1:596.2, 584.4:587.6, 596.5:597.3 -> 0.06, 0.732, 0.724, 5.31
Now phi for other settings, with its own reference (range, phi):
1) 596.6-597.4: 0.024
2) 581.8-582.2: -0.070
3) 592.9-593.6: 0.056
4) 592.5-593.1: 0.041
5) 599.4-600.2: 0.078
